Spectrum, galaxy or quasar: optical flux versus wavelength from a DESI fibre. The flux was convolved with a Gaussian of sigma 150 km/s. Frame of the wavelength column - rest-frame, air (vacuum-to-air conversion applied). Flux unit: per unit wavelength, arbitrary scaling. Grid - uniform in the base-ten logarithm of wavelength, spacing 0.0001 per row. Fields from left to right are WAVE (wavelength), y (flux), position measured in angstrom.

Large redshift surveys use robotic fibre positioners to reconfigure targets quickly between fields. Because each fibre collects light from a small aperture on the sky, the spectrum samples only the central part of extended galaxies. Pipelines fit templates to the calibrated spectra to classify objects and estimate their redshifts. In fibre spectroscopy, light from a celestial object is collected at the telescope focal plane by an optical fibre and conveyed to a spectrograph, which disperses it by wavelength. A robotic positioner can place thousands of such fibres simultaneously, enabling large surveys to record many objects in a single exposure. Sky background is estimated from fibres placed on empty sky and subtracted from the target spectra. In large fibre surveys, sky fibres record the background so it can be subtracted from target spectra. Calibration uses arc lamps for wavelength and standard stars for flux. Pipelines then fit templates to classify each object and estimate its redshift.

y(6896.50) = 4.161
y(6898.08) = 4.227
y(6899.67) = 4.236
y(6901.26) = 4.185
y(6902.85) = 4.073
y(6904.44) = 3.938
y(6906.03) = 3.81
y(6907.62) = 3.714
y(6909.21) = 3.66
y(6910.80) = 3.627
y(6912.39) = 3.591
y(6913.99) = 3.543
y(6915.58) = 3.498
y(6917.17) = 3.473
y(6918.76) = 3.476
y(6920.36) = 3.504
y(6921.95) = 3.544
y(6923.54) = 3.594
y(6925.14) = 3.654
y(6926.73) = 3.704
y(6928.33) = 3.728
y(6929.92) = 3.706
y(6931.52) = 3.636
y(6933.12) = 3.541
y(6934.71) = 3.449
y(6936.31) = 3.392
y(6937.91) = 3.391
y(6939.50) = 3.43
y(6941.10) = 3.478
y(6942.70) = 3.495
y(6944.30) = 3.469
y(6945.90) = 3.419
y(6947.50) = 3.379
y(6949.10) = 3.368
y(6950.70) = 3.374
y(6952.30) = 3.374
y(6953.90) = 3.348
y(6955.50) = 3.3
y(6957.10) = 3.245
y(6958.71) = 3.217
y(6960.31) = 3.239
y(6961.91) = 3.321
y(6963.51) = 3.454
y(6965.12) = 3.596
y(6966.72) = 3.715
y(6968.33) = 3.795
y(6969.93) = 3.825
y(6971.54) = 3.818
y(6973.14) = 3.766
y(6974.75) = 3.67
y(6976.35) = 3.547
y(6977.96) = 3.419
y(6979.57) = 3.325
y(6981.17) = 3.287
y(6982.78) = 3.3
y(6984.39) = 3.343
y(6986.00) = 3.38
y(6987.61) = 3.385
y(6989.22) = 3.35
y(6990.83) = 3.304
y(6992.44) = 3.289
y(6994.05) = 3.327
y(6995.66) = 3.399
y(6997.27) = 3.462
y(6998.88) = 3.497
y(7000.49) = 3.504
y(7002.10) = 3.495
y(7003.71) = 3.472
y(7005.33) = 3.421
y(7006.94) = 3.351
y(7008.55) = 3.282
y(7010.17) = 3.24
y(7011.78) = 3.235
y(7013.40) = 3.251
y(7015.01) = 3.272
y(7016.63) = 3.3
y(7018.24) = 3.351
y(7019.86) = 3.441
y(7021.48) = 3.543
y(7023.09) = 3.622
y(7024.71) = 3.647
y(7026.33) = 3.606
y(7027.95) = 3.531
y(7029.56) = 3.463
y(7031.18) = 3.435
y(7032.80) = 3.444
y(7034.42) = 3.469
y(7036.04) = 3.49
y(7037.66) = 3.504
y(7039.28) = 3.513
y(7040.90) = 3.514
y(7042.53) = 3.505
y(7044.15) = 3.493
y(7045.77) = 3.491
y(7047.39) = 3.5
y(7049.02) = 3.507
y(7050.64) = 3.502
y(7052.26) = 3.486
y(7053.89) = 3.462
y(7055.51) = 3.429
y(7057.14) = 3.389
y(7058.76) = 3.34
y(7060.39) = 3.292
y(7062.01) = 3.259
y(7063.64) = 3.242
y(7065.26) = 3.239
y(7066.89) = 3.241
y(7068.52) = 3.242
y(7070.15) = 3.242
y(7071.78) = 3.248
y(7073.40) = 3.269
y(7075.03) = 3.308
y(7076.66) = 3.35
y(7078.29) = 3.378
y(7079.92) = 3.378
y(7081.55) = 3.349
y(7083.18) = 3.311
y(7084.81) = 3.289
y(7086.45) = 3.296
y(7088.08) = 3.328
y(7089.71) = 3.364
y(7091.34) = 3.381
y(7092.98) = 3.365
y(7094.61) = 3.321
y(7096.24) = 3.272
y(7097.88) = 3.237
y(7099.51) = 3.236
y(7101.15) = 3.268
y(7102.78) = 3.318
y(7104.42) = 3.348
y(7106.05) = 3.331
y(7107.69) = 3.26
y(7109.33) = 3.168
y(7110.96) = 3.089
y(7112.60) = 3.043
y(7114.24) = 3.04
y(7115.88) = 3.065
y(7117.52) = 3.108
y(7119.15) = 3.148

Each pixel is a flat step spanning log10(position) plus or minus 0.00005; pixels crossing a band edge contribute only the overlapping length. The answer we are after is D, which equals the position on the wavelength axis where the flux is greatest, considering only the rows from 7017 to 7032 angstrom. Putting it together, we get 7024.71 angstrom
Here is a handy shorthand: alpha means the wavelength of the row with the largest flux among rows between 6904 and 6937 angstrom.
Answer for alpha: 6904.44 angstrom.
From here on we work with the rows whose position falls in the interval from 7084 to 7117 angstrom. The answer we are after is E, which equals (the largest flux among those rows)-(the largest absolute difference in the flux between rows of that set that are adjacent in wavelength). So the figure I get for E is 3.29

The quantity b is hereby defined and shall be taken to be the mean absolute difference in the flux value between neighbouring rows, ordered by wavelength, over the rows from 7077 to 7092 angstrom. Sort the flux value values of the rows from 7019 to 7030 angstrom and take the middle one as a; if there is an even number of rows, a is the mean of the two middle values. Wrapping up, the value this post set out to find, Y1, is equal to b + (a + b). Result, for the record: 3.59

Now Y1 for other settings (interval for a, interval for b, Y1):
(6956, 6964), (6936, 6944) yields 3.30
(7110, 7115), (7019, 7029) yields 3.17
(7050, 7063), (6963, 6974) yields 3.55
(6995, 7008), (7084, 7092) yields 3.51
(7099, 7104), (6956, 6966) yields 3.43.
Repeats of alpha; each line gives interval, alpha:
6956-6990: 6969.93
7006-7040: 7024.71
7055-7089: 7055.51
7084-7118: 7091.34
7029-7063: 7040.90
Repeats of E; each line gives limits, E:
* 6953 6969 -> 3.65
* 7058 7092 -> 3.33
